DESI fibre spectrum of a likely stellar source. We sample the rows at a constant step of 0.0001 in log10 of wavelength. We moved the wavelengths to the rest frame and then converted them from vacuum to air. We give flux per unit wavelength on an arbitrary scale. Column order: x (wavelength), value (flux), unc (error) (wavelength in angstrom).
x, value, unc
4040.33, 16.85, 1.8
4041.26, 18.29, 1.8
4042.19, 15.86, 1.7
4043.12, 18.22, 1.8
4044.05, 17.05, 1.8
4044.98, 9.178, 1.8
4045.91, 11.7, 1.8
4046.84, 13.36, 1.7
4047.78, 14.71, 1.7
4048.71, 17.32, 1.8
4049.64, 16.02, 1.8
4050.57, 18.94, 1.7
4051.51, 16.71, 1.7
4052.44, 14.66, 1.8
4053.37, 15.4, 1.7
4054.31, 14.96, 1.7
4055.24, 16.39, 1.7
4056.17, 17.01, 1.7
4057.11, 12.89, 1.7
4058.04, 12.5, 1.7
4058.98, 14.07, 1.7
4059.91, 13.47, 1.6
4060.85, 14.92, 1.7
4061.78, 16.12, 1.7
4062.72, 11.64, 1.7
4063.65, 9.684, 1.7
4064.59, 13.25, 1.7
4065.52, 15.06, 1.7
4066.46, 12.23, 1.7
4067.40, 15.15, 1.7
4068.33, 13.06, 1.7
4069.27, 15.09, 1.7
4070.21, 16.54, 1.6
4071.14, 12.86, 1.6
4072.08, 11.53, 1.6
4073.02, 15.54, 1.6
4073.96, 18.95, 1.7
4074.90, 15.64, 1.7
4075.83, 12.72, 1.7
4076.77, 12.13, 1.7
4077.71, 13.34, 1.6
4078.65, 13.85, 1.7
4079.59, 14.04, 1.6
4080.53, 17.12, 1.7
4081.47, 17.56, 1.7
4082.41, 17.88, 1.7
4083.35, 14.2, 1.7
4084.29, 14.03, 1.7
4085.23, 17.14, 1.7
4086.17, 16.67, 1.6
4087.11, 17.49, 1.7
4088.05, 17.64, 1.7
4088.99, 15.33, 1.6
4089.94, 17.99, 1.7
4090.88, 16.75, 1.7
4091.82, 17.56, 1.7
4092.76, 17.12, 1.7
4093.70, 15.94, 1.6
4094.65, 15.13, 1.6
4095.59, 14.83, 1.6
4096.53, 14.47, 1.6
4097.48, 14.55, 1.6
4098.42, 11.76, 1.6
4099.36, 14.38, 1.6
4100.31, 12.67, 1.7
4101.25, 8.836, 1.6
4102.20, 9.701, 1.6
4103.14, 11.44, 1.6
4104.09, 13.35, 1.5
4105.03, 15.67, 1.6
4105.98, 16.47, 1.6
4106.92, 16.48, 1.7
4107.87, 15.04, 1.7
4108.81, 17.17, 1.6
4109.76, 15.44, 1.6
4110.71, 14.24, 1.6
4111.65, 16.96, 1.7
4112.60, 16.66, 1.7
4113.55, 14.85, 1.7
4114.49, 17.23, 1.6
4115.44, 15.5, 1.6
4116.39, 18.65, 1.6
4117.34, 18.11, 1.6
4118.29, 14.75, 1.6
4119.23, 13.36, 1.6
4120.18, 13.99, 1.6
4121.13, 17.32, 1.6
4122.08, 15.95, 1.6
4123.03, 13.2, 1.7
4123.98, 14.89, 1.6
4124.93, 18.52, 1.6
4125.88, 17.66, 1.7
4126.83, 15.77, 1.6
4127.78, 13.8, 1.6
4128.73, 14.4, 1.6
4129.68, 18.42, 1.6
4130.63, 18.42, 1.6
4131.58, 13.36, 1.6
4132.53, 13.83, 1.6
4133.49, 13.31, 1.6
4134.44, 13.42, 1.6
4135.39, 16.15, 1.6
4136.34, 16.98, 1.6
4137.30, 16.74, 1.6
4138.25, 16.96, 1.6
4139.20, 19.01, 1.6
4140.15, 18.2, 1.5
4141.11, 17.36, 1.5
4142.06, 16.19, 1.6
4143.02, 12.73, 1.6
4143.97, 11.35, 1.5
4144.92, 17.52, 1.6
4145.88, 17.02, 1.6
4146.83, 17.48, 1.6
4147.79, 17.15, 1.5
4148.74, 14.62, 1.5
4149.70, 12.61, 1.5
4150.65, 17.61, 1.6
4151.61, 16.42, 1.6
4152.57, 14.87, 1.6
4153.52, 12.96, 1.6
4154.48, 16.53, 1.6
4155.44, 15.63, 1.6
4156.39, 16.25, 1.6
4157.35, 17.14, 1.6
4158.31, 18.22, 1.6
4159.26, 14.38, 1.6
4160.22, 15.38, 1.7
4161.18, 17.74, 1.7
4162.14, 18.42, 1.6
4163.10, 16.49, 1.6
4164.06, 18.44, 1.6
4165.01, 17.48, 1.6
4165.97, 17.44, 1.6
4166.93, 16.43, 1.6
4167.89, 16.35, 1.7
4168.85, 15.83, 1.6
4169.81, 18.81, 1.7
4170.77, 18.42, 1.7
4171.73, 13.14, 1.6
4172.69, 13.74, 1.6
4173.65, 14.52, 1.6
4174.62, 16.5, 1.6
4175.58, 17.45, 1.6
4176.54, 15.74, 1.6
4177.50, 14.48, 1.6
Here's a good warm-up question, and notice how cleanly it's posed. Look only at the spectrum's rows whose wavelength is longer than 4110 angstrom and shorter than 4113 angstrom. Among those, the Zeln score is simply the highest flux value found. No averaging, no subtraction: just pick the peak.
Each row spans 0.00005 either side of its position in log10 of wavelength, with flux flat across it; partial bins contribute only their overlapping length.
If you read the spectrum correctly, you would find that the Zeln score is 16.96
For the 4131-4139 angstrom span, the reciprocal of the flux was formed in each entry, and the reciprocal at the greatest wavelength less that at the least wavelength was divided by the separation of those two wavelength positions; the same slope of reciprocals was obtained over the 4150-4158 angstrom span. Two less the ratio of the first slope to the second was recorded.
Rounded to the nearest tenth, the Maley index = 12.2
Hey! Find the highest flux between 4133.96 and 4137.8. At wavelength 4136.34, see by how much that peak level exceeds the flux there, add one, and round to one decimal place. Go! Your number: 1.0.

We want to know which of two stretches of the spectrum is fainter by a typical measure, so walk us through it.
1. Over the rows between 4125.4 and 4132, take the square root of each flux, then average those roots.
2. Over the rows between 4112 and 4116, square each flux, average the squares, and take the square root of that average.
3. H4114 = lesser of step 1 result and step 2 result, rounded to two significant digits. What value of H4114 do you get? 4.0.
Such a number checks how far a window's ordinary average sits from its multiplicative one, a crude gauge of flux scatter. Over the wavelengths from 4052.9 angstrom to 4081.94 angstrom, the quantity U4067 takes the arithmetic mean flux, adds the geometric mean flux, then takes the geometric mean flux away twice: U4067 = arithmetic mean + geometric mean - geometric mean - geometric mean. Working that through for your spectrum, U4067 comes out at 0.15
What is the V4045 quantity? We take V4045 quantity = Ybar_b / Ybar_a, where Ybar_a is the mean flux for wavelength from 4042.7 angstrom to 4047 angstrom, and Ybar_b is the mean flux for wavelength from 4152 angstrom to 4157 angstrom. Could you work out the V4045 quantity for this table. 1.10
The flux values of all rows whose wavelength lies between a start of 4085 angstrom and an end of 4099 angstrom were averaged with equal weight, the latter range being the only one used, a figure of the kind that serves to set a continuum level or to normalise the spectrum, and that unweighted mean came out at 16.0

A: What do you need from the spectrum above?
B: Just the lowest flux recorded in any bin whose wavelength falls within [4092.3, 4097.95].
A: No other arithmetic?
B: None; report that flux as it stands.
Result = 14.47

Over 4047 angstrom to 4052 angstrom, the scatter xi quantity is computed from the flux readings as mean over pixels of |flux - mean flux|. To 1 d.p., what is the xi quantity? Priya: 1.1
